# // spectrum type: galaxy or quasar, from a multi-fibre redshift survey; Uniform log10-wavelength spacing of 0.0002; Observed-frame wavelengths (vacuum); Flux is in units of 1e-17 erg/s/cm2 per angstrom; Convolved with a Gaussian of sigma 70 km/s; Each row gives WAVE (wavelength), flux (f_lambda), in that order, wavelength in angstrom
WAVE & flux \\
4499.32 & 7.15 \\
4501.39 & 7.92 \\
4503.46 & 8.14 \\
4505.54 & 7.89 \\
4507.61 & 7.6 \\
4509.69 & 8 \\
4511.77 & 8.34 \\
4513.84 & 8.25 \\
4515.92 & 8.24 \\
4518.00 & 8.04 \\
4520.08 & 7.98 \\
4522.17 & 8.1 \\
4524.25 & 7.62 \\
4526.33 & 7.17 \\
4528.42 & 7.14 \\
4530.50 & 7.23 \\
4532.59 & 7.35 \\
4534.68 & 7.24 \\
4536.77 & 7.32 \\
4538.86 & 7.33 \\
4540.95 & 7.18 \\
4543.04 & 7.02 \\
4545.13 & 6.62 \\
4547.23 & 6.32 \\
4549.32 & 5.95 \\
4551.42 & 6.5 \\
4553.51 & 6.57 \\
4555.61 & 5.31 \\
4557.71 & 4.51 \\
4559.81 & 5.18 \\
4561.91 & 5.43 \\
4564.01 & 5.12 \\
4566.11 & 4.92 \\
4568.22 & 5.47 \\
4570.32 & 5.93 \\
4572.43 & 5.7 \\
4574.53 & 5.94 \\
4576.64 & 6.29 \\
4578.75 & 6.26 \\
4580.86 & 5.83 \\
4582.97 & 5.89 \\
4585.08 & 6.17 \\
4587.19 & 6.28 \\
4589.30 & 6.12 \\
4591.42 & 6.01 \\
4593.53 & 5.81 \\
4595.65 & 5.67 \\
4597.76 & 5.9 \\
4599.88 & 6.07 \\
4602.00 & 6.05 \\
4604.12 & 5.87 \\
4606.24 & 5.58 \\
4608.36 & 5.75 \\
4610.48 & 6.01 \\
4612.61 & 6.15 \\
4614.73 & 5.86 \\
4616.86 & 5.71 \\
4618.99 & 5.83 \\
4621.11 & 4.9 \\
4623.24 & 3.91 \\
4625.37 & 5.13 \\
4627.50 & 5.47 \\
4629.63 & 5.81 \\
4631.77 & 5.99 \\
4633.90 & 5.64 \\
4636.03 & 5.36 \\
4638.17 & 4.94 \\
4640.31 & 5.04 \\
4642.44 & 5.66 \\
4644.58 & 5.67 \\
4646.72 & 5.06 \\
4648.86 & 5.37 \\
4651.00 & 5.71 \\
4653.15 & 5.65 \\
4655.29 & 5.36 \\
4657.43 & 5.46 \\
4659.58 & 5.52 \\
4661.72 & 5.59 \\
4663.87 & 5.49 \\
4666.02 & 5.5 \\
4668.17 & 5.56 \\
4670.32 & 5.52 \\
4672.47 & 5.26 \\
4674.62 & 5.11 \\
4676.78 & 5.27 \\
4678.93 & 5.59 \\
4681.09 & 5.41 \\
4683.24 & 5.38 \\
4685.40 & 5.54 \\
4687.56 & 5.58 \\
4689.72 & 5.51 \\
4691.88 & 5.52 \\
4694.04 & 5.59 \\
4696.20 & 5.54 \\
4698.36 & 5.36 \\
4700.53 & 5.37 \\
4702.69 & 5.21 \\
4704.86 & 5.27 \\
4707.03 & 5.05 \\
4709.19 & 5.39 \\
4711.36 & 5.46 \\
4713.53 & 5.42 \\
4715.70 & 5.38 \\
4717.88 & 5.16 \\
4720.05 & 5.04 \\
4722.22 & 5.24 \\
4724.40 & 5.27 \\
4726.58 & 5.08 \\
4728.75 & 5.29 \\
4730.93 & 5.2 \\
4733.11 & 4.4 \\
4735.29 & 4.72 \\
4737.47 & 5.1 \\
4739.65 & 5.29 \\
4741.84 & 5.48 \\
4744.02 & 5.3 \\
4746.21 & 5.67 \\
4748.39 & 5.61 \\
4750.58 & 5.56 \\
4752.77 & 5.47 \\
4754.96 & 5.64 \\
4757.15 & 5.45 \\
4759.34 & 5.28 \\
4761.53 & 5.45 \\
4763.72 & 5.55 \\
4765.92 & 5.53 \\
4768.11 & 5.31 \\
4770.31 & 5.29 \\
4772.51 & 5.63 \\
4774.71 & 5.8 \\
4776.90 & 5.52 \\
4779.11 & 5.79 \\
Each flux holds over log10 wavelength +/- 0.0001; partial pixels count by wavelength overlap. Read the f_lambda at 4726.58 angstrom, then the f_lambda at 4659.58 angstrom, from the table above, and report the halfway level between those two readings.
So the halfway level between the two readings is 5.30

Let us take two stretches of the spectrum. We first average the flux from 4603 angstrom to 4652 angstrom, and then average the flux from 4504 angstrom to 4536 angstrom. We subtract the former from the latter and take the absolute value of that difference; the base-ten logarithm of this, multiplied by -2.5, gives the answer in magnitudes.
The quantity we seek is -0.88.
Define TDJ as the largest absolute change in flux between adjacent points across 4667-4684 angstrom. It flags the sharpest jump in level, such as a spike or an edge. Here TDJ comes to 0.32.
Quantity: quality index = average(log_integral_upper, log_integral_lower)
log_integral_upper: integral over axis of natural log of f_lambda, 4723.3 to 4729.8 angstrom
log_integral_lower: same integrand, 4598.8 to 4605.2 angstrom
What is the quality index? 11.1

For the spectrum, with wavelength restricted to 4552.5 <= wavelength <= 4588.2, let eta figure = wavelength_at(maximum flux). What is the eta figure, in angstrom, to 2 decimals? 4553.51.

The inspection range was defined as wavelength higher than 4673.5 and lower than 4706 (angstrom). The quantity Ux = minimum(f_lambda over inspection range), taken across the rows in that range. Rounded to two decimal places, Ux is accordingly 5.11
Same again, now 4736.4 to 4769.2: 5.10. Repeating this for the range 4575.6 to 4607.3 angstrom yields 5.58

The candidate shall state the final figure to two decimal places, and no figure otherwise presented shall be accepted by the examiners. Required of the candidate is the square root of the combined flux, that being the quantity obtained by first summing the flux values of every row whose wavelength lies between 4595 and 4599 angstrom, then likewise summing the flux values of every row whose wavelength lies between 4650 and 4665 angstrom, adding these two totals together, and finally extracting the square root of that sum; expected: 7.10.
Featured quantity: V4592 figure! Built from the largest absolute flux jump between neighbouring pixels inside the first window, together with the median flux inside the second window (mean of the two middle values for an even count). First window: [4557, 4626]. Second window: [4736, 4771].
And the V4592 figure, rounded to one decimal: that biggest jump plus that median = 6.7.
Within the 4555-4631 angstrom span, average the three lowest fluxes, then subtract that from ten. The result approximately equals 5.6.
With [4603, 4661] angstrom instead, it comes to 5.4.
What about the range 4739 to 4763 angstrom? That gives 4.7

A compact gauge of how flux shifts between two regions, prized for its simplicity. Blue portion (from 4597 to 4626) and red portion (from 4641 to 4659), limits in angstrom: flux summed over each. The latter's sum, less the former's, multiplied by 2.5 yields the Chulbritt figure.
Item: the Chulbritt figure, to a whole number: -87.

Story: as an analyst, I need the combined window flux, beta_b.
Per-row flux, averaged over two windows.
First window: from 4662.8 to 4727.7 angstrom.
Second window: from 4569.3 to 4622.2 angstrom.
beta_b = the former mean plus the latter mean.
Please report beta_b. 11.3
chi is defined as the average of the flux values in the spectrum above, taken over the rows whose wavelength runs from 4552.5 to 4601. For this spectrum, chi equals 5.8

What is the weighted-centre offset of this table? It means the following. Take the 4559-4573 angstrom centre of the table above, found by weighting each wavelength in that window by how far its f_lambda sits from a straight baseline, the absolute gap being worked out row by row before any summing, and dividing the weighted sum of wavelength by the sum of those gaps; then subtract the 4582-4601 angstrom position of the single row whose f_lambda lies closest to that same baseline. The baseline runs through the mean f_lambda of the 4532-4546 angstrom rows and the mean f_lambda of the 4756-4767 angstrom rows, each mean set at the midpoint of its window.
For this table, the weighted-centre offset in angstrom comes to -21.7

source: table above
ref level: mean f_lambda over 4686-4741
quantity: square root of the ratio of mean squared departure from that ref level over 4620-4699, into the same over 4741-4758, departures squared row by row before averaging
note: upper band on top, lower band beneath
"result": 0.778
